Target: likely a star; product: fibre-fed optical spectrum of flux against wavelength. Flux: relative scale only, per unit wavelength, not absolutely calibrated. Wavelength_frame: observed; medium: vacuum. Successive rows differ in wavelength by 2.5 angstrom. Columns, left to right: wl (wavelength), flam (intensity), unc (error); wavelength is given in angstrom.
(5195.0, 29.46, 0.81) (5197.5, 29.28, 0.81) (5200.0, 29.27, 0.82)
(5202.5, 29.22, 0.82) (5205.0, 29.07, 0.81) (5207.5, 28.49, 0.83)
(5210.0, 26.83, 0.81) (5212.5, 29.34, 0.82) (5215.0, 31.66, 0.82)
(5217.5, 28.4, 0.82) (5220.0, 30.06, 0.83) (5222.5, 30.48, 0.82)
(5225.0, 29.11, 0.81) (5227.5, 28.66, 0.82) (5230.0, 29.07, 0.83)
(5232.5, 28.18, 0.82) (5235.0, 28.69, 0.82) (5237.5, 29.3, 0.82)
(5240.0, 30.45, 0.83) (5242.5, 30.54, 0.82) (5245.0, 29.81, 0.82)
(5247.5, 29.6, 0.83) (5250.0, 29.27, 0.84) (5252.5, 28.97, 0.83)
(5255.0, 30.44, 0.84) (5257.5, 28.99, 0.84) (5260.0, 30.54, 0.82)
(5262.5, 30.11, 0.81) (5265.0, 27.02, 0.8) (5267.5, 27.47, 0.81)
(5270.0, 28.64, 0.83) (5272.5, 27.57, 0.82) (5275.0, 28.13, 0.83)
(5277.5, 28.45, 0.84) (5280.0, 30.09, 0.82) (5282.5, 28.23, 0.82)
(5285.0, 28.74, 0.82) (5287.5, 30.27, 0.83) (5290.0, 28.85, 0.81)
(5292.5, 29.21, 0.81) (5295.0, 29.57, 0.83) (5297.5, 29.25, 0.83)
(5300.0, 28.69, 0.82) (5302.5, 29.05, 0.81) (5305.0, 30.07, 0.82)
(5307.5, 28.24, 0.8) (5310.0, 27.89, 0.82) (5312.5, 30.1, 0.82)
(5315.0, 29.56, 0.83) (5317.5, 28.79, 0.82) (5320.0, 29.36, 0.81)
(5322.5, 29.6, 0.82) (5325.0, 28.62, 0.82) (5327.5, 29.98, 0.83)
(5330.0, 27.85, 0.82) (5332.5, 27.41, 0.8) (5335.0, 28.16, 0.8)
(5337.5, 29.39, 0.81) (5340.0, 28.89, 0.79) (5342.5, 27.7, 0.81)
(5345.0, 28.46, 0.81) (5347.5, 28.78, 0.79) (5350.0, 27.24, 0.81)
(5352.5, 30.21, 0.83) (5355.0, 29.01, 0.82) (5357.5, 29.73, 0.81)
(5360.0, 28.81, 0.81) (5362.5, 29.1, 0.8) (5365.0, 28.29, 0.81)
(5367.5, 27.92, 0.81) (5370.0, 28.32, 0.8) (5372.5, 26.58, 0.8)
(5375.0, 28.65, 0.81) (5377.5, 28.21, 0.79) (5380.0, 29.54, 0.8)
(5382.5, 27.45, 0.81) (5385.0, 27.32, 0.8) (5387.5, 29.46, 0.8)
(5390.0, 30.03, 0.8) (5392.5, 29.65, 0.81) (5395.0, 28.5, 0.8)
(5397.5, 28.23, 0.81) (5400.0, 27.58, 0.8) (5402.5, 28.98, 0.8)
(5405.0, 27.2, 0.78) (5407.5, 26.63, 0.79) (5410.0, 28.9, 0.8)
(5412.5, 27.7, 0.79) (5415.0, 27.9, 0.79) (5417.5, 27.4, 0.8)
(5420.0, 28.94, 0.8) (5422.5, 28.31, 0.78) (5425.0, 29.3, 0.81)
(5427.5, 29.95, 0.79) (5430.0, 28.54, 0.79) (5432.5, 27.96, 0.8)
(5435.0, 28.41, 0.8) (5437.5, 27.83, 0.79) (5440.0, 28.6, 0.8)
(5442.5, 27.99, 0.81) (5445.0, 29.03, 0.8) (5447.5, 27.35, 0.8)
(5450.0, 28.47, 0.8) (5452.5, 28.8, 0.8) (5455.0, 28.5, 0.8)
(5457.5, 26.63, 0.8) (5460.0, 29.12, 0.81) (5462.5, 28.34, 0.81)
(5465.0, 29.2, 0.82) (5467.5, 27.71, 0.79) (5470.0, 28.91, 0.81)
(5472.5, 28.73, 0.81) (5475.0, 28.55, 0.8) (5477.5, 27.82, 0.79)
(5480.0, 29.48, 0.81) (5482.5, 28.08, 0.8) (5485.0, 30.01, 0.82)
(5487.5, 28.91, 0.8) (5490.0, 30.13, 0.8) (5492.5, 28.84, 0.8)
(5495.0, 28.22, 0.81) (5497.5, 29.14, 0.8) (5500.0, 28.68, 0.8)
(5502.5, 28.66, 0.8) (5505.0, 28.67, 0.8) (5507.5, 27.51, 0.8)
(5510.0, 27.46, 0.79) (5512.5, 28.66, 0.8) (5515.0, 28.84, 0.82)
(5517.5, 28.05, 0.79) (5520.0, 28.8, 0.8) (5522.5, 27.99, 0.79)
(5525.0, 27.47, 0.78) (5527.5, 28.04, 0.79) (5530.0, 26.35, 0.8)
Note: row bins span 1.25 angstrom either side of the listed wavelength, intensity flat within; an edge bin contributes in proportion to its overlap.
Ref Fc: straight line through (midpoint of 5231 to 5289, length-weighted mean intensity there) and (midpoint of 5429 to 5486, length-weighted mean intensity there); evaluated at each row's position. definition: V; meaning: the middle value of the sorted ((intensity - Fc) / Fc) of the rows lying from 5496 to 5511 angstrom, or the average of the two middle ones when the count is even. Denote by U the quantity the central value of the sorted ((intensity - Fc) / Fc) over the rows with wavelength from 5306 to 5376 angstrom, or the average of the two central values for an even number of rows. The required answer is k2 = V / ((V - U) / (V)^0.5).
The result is 0.10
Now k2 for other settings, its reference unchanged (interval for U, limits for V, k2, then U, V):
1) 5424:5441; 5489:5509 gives 0.12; 0.0005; 0.0141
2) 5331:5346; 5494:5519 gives 0.05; -0.0181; 0.0138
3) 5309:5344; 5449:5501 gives 0.10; -0.0011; 0.0124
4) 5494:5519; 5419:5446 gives 0.00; 0.0138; 0.0005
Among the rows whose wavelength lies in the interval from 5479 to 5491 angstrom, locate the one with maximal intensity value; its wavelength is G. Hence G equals 5490.0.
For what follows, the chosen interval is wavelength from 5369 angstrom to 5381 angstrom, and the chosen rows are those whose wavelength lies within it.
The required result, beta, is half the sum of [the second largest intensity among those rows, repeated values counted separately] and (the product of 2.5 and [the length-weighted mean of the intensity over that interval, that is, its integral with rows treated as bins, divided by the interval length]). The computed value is 49.6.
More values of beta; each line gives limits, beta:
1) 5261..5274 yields 49.6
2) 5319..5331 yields 51.2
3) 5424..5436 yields 50.7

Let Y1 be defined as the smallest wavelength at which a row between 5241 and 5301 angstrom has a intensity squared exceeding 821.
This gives 5242.5 angstrom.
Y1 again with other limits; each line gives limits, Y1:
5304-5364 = 5305.0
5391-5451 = 5392.5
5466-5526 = 5470.0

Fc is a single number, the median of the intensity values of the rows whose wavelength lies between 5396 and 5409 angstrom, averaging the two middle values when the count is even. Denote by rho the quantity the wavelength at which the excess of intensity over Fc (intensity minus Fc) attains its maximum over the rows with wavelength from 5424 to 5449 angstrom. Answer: 5427.5 angstrom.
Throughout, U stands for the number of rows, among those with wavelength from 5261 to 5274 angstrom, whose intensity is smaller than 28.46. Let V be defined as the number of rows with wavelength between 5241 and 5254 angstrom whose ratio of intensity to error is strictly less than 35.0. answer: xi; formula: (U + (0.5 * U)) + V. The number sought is 6.5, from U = 3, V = 2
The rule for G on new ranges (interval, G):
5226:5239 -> 5237.5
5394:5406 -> 5402.5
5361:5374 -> 5362.5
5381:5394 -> 5390.0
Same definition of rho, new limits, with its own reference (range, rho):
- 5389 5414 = 5390.0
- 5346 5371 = 5352.5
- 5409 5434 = 5427.5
